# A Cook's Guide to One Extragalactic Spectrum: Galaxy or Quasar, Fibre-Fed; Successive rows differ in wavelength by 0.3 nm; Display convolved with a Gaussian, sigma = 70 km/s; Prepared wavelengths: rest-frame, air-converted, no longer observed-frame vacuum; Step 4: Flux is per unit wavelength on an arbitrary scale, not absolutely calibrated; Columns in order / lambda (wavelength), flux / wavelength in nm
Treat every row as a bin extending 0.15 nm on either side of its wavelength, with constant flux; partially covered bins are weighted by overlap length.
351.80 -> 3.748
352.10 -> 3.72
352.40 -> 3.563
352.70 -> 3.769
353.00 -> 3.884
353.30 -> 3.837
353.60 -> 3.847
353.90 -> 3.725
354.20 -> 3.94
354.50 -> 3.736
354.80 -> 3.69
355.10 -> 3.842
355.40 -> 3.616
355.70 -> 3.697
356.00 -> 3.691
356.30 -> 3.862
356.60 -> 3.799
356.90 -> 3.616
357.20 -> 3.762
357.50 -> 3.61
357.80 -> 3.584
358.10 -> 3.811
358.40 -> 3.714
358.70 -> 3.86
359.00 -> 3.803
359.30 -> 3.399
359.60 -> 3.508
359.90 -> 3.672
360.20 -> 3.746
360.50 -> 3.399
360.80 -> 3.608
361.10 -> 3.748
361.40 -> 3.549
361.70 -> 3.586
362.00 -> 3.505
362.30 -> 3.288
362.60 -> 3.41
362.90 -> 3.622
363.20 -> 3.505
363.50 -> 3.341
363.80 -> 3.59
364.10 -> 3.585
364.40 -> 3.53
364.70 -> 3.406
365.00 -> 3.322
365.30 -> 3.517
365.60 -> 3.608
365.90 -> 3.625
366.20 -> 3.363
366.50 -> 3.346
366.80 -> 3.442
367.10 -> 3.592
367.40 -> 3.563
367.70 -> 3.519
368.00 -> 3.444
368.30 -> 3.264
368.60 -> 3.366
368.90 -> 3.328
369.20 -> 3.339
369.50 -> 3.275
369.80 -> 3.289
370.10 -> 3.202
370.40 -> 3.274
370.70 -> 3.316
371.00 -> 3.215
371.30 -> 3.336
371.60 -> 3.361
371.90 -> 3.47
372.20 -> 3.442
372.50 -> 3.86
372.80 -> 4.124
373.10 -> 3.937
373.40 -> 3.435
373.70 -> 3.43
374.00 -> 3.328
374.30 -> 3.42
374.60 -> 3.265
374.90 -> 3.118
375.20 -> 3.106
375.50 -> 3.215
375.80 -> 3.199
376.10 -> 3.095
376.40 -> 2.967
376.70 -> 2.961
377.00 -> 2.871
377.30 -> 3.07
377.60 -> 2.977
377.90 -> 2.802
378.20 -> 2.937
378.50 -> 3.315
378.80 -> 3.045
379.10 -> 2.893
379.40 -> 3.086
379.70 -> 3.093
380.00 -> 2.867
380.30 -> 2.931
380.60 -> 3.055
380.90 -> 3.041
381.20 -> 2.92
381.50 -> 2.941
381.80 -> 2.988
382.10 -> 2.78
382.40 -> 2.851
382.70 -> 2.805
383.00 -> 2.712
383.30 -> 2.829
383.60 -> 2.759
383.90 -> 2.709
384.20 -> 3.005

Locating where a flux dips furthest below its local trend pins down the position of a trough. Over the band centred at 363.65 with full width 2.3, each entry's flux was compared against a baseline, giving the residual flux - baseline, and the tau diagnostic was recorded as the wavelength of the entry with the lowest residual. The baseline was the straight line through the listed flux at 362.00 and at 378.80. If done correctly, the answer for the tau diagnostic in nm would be 363.50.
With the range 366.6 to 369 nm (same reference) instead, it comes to 368.30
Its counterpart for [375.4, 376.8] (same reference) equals 376.40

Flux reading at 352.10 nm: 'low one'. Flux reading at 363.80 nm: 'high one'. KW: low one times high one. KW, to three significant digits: 13.4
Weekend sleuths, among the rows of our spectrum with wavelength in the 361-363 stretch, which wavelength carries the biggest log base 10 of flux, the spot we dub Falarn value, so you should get 361.10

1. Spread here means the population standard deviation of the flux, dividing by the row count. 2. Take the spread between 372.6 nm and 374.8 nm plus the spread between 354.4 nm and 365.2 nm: 0.46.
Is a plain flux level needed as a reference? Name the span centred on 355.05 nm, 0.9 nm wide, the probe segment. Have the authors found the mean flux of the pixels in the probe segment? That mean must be 3.7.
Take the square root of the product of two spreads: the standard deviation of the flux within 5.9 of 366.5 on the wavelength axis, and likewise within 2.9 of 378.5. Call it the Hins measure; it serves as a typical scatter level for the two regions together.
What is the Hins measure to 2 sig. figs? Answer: 0.13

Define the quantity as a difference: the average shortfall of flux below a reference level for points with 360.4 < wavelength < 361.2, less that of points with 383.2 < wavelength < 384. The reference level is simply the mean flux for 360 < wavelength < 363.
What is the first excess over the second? -0.82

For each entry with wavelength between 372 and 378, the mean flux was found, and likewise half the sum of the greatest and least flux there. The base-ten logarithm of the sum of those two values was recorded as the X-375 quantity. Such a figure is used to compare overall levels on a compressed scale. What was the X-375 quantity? 0.829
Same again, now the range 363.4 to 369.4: 0.839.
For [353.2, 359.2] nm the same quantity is 0.876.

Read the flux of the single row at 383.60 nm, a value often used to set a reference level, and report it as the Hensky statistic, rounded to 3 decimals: 2.759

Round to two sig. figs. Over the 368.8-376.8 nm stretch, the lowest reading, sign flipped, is -3.0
